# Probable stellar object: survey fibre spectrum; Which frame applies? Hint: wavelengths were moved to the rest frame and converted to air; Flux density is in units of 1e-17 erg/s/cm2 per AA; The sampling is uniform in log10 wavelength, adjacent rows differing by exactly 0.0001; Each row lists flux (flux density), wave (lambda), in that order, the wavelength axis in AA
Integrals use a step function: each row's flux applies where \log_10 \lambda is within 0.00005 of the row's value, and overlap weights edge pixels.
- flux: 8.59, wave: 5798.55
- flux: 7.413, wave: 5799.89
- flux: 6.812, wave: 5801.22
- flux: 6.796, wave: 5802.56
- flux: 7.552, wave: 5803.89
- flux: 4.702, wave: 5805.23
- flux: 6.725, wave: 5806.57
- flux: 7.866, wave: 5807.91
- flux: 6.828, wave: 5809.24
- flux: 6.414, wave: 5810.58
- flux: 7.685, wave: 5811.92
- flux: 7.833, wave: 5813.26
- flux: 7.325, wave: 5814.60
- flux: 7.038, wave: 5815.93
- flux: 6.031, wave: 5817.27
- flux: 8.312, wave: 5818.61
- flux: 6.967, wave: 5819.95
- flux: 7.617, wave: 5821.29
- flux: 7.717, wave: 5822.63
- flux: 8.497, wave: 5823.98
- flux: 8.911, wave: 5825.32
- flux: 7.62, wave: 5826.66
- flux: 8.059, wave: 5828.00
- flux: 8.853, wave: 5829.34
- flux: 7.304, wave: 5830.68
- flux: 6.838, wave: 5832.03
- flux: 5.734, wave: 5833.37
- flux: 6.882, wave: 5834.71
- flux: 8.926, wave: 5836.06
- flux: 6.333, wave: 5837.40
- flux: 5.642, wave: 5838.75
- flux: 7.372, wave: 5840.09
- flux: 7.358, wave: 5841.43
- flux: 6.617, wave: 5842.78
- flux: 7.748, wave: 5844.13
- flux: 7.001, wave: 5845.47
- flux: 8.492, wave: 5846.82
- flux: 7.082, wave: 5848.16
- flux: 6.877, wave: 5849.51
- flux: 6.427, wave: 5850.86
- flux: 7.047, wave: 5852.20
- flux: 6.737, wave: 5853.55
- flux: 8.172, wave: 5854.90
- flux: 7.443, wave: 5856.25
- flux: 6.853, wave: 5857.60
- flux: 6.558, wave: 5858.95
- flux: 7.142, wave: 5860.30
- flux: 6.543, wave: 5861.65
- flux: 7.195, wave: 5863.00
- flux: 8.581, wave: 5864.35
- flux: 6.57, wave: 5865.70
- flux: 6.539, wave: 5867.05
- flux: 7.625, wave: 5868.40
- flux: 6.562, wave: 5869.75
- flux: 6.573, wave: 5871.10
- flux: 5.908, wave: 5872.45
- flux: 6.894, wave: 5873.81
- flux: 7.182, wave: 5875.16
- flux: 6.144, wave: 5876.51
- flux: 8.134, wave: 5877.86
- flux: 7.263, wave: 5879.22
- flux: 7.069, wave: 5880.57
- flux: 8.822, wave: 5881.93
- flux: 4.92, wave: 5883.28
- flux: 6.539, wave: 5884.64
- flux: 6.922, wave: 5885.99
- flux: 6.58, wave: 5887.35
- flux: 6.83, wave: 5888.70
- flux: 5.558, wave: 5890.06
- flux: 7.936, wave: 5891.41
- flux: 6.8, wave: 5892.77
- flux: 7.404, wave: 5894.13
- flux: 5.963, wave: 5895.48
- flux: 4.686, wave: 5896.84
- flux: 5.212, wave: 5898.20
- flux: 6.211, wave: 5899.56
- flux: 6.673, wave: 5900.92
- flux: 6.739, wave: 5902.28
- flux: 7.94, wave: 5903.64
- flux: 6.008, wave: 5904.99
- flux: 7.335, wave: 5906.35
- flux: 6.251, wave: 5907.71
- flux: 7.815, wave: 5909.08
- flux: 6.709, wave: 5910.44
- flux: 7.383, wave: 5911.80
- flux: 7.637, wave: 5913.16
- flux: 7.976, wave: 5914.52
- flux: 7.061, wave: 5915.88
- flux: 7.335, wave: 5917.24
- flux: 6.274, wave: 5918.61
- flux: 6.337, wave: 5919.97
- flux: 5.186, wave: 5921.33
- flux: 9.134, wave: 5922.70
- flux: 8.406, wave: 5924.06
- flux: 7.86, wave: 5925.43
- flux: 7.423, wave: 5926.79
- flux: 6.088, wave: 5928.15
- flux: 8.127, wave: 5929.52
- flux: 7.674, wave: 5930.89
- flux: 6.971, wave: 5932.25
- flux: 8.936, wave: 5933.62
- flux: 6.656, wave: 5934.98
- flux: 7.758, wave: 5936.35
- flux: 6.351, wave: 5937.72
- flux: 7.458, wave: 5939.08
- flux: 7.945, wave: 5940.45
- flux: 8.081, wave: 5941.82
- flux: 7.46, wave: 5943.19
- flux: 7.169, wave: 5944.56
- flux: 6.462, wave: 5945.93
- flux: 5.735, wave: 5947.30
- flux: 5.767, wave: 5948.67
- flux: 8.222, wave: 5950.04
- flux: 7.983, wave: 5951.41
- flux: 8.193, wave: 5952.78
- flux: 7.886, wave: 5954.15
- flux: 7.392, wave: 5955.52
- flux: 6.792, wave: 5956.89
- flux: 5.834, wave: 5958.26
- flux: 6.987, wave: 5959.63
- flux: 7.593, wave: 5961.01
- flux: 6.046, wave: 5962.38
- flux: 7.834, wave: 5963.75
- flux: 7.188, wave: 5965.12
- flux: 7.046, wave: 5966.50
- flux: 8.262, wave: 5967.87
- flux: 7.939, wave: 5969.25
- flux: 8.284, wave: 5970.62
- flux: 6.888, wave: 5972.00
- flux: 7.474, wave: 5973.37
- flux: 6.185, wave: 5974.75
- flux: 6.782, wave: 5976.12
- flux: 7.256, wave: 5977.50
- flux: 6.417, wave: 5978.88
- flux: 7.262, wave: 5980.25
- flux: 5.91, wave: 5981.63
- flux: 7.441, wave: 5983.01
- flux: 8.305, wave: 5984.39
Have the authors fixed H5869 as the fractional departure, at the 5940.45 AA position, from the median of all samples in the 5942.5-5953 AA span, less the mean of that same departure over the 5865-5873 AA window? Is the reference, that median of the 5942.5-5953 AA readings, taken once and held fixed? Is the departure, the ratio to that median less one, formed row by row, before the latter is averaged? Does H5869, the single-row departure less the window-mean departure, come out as 0.18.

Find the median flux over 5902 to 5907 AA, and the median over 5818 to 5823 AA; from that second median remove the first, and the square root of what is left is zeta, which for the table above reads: 0.79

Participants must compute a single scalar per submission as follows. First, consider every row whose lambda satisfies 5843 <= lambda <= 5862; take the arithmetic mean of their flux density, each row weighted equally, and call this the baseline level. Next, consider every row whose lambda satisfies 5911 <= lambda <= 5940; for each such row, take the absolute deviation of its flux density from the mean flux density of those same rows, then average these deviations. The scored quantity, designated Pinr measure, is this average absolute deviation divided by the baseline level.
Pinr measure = 0.103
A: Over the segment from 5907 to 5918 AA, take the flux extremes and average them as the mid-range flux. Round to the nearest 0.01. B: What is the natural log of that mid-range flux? 1.96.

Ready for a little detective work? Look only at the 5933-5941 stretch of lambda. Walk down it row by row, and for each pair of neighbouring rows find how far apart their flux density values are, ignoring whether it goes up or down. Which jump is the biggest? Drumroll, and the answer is 2.3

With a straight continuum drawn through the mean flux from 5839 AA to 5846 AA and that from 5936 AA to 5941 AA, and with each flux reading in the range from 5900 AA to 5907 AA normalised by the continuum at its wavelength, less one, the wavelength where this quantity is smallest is 5904.99 AA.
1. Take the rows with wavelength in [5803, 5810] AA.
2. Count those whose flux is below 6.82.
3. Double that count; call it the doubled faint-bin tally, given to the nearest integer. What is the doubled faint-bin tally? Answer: 4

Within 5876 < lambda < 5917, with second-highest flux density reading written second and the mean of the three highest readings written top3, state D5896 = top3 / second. 1.02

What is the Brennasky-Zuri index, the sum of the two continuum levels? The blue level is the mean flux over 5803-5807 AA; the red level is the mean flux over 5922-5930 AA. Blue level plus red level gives 14.2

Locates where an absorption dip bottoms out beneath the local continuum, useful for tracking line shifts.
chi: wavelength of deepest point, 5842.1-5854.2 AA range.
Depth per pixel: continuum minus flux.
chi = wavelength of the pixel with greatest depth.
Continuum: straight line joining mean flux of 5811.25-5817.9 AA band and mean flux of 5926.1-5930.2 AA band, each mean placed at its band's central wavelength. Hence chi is 5850.86 AA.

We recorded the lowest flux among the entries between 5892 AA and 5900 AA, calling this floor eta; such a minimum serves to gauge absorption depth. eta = 4.686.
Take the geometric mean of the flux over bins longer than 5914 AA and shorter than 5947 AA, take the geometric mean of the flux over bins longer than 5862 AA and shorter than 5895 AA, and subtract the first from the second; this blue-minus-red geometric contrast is -0.39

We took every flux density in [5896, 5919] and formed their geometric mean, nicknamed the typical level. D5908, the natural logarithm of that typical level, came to 1.904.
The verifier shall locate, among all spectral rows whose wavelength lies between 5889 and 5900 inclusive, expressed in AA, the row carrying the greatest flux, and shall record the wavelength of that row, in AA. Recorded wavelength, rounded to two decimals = 5891.41 AA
